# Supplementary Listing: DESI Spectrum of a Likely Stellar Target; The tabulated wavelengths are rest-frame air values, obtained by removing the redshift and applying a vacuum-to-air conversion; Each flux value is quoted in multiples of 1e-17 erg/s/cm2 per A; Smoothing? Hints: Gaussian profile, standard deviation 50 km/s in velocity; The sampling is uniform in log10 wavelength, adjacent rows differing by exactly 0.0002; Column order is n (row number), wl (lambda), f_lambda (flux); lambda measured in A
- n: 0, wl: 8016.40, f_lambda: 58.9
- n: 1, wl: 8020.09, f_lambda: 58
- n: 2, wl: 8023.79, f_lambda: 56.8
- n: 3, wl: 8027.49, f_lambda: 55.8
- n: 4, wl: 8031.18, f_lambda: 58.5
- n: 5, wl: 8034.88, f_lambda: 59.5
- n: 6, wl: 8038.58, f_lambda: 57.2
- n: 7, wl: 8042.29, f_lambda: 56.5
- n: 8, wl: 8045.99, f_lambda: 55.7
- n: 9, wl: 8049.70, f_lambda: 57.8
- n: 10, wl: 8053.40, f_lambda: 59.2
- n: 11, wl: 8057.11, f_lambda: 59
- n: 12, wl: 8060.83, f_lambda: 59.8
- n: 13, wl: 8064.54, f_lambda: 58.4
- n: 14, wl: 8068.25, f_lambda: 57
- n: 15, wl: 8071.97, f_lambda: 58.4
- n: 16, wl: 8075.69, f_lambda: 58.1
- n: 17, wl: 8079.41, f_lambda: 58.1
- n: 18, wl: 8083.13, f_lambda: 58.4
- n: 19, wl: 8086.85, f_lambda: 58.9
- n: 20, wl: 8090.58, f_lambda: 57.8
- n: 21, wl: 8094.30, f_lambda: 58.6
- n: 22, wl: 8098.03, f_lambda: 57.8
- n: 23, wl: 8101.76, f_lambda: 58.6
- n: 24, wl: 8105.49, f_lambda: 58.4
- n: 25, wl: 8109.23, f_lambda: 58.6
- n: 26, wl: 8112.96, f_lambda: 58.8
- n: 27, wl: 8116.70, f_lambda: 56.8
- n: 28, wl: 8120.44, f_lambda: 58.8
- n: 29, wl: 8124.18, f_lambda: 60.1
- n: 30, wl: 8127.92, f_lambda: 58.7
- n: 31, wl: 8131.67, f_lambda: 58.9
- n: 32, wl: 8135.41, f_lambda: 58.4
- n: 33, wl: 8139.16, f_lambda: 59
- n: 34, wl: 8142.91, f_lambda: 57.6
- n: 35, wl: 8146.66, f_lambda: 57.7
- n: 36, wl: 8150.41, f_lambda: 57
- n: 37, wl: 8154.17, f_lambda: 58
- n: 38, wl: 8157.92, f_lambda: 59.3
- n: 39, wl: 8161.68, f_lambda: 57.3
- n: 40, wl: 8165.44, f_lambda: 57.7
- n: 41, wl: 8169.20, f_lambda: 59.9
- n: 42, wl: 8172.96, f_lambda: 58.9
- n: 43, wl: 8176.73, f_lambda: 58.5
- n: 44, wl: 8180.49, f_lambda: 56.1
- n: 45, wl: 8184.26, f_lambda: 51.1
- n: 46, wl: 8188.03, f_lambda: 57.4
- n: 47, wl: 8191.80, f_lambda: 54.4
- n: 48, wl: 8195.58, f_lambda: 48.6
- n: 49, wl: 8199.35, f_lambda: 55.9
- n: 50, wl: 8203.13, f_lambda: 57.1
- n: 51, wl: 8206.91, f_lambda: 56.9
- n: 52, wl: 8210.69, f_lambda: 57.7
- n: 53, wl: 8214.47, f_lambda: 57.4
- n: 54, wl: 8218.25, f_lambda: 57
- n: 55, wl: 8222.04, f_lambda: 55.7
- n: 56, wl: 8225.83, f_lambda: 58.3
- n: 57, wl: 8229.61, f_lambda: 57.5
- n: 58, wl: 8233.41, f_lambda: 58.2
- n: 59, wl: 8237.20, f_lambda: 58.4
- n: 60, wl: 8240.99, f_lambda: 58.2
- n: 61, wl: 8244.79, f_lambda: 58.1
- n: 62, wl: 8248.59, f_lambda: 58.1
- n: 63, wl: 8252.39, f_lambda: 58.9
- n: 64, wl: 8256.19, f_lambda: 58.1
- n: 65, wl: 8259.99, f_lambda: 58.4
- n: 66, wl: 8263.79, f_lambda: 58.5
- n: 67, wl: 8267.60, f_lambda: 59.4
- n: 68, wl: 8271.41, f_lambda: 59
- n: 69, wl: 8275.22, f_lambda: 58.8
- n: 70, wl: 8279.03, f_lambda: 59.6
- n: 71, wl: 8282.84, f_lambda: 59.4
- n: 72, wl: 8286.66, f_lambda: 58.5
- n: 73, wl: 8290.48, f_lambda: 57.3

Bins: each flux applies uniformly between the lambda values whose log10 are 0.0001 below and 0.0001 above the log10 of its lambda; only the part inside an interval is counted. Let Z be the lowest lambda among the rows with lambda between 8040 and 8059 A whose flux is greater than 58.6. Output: 8053.40 A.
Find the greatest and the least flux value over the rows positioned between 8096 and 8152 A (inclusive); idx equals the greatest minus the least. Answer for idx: 3.3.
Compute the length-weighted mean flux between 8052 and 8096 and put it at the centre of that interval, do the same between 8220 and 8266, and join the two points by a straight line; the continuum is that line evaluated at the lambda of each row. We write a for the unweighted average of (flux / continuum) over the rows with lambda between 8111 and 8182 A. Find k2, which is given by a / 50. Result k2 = 0.0200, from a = 1.00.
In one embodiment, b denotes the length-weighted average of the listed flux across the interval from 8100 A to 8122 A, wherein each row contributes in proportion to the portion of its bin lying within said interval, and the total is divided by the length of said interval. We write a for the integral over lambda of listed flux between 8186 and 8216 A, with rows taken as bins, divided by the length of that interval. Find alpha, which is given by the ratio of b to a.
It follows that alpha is 1.05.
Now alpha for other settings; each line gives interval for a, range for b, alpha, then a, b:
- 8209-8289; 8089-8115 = 1.00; 58.2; 58.4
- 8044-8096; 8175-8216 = 0.95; 58.2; 55.5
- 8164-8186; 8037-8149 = 1.02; 57.1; 58.2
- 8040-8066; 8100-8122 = 1.00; 58.0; 58.3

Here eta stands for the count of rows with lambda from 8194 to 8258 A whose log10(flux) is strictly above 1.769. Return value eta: 1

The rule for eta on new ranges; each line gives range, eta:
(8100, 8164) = 6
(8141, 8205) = 3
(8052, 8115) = 5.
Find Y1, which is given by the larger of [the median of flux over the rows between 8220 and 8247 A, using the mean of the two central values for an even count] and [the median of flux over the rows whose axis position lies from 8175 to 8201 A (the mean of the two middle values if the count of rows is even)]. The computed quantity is 58.2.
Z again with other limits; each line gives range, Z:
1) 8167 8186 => 8169.20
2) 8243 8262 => 8252.39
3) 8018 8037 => 8034.88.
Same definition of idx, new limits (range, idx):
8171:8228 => 10.3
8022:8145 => 4.4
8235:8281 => 1.5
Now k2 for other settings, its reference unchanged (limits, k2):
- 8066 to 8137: 0.0200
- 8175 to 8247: 0.0194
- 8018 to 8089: 0.0198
